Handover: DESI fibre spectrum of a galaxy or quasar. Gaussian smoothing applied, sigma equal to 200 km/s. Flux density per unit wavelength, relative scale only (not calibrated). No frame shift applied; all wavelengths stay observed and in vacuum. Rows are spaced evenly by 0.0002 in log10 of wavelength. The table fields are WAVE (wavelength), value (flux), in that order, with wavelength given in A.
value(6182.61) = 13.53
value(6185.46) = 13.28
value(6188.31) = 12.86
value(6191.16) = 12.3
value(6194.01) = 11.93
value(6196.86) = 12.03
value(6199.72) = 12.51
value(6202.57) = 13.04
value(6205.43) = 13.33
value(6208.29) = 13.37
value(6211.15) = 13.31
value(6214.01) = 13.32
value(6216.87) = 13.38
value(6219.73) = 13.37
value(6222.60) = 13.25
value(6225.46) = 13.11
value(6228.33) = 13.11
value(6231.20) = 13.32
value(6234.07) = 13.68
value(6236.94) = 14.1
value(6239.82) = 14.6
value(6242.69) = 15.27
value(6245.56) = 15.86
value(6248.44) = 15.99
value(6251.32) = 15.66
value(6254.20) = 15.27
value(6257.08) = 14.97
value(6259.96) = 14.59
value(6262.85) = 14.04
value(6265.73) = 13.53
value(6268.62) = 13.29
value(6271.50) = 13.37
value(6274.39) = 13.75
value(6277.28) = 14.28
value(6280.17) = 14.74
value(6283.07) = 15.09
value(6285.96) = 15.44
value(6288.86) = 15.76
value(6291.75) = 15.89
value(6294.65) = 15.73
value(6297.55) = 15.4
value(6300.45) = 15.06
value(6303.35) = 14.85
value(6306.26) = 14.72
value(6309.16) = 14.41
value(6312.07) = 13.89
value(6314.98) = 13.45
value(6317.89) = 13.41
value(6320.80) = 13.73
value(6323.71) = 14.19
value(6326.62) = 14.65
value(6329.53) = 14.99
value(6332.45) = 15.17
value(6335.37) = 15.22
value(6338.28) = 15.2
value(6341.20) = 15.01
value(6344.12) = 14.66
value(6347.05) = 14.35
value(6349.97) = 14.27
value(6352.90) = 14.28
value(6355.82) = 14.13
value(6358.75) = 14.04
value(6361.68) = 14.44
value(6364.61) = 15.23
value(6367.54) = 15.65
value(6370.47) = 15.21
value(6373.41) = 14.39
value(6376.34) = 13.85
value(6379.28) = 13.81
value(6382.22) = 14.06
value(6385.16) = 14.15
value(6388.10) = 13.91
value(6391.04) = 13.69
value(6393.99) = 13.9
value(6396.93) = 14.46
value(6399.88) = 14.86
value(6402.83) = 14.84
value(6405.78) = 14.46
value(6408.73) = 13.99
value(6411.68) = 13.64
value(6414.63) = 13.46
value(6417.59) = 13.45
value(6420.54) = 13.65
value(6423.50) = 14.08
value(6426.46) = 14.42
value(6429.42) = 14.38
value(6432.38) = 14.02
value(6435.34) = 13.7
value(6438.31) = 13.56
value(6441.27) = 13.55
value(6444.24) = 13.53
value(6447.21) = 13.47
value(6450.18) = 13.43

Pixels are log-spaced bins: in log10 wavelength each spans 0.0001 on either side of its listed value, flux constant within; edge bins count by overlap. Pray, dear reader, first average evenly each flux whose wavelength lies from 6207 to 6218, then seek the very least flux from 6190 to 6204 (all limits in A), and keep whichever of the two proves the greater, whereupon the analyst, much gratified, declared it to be 13.3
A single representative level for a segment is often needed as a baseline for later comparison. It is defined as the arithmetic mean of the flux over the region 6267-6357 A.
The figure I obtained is 14.6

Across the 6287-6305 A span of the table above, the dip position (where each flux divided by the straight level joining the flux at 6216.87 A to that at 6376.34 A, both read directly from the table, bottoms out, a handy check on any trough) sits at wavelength 6303.35 A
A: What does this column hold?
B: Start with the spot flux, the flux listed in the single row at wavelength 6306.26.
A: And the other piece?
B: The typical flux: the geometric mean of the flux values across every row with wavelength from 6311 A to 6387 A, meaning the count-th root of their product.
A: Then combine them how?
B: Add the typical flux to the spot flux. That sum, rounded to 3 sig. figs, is 29.1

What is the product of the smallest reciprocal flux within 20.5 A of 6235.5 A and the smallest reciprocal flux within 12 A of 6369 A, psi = 0.0040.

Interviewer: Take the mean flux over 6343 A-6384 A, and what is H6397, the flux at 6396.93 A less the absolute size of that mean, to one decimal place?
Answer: 0.0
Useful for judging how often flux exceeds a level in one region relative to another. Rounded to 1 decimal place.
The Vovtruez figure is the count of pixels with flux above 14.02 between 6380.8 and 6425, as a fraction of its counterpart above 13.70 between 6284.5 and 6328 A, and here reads 0.5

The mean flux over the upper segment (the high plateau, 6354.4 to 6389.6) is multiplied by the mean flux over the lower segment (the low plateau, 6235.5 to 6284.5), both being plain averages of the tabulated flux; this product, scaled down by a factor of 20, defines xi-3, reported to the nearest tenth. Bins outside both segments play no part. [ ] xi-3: 10.5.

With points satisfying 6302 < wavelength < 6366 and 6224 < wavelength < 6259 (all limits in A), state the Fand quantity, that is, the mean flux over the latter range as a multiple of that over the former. 1.01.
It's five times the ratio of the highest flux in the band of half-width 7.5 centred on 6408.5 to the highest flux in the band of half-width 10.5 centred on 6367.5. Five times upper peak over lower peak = 4.74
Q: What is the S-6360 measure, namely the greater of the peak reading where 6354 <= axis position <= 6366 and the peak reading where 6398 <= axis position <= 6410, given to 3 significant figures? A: 15.2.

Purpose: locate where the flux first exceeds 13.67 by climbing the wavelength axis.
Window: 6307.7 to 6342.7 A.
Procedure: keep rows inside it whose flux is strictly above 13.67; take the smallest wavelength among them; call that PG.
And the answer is 6309.16 A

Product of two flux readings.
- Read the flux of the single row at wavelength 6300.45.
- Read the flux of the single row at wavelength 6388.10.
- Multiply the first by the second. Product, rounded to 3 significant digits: 209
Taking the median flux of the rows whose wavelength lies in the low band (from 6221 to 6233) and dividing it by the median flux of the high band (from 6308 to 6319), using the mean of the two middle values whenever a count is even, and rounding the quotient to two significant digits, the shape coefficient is 0.96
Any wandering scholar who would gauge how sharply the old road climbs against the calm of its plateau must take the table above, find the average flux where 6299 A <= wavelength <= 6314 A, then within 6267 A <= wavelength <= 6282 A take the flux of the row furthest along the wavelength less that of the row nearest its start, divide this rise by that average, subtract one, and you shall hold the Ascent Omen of -0.90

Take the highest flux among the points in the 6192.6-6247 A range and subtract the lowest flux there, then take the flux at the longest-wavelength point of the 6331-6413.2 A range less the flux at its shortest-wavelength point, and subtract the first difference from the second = -5.5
